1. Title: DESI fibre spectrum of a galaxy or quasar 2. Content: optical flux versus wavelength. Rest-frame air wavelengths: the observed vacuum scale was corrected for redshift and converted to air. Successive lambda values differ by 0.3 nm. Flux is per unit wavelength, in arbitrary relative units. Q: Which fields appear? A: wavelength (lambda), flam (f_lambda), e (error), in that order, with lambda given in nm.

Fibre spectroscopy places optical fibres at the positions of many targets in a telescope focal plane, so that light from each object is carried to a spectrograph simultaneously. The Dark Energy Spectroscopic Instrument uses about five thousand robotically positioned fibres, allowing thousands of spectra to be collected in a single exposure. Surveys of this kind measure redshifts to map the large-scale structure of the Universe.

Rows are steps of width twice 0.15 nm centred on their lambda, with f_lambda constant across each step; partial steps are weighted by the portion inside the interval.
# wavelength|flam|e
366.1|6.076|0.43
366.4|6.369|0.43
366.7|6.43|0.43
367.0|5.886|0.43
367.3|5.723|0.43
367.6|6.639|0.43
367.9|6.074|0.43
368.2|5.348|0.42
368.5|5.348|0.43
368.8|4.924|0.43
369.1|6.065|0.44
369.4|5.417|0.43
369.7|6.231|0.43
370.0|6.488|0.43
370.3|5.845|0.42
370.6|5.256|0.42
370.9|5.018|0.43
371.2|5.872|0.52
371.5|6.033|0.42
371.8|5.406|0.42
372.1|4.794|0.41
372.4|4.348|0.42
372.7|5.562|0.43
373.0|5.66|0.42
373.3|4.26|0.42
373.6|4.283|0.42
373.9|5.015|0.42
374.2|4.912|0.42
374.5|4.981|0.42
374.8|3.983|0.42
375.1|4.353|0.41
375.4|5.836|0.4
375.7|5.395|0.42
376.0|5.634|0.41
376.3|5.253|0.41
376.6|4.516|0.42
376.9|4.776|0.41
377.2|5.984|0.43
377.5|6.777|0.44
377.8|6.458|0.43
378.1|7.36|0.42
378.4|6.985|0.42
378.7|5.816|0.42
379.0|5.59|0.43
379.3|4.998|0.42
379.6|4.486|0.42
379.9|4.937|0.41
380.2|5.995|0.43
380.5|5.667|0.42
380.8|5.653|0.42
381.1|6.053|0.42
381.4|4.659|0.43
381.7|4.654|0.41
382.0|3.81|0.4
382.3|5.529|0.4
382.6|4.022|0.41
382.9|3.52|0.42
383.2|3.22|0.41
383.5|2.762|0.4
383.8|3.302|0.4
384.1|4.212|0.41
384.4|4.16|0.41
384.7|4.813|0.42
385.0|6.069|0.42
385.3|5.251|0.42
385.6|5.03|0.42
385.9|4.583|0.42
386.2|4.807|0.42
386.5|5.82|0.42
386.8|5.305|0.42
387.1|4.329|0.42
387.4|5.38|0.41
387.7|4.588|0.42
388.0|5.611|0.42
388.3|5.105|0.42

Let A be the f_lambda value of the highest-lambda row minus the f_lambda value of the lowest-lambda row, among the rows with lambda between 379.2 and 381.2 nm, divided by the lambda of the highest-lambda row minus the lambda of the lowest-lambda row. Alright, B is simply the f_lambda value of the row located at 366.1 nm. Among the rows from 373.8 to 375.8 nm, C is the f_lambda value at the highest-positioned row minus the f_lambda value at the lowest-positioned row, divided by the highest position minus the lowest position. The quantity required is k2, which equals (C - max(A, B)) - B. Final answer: -11.9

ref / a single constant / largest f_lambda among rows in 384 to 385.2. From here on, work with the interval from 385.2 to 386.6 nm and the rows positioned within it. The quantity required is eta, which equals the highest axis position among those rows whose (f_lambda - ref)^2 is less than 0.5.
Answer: 386.5 nm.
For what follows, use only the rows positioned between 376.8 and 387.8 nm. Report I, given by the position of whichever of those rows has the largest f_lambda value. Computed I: 378.1 nm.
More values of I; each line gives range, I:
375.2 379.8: 378.1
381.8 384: 382.3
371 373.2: 371.5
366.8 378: 377.5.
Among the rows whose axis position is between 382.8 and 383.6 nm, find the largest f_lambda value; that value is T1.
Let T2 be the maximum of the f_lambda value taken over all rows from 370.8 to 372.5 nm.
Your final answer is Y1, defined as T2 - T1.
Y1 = 2.5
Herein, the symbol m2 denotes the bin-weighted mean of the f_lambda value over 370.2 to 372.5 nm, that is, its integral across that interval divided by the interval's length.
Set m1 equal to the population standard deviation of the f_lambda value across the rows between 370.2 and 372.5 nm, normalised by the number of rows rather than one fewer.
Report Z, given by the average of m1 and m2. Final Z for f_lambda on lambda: 2.94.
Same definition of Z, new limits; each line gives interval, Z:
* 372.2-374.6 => 2.69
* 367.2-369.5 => 3.10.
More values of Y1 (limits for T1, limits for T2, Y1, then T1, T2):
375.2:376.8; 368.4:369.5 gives 0.2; 5.836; 6.065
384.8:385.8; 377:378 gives 0.7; 6.069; 6.777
